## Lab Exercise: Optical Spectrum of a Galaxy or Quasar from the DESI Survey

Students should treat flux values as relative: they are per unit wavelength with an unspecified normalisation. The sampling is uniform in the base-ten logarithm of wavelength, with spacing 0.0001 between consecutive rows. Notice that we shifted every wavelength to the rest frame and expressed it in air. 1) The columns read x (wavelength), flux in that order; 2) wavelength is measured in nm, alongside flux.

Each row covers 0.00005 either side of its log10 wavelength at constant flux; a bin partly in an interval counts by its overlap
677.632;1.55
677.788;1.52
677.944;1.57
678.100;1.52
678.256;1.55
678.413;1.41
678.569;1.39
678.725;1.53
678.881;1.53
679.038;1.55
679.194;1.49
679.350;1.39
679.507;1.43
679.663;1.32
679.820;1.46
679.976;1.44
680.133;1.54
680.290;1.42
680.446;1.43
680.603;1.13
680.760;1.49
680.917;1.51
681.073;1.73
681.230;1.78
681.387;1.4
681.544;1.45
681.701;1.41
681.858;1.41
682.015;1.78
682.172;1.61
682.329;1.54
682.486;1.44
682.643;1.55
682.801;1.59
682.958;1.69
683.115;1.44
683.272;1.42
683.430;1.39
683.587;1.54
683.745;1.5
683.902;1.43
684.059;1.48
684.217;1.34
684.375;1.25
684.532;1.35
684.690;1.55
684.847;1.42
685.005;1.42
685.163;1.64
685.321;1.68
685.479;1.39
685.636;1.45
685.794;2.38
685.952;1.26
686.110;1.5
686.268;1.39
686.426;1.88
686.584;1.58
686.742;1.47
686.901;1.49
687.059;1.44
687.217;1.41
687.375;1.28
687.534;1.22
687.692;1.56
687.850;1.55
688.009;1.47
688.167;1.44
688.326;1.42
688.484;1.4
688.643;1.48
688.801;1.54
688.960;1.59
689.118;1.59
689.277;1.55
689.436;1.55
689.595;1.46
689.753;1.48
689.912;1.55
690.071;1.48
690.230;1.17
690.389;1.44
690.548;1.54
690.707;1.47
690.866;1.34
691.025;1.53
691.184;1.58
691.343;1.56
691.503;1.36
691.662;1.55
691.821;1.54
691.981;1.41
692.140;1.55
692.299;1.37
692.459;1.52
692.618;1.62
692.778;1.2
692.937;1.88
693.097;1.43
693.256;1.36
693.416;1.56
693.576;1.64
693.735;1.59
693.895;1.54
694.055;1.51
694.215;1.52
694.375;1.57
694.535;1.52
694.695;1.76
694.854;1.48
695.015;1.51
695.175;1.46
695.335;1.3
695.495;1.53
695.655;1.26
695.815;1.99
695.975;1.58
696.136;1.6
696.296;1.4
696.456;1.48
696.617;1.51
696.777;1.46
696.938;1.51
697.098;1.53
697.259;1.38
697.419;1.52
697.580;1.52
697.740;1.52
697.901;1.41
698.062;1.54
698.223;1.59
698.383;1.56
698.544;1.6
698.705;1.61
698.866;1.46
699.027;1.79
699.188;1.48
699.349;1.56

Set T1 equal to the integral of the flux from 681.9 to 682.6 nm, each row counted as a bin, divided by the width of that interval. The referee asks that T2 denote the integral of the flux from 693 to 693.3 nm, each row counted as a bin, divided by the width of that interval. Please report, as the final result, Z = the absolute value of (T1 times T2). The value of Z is 2.26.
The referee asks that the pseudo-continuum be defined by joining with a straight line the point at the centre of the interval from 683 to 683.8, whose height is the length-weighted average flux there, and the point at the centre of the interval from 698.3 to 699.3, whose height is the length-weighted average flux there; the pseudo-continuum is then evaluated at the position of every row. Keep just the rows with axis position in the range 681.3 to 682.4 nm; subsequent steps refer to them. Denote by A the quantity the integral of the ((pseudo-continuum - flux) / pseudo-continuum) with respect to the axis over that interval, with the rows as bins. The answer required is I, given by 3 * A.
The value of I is -0.1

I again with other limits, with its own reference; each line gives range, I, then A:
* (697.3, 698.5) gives 0.1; 0.043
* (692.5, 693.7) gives 0.0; 0.008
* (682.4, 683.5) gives -0.1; -0.030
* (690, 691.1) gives 0.2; 0.071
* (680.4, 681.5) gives -0.1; -0.036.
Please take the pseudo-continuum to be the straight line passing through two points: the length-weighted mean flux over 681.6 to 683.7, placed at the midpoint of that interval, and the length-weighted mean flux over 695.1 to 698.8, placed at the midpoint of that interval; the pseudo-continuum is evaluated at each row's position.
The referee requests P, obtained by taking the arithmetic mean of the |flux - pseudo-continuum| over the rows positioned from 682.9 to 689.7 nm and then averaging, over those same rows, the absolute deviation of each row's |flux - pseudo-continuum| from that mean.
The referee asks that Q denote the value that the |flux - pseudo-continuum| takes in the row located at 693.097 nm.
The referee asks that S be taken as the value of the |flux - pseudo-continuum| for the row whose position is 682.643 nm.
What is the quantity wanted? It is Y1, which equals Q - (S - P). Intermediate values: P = 0.083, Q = 0.087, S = 0.03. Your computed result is 0.14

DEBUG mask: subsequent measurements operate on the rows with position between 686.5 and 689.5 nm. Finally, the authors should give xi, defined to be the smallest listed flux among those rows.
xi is 1.22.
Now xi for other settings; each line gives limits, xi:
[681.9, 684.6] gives 1.25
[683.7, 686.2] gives 1.25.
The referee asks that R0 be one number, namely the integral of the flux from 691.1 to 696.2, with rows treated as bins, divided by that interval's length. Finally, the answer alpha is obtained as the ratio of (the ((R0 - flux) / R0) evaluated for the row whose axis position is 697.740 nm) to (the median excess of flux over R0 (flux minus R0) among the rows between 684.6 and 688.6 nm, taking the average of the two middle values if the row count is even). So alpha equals -0.1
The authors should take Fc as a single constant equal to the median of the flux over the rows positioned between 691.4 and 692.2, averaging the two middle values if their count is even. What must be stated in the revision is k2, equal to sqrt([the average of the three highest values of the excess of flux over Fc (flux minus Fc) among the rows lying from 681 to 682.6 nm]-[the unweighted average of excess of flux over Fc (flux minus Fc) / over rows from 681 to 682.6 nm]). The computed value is 0.46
